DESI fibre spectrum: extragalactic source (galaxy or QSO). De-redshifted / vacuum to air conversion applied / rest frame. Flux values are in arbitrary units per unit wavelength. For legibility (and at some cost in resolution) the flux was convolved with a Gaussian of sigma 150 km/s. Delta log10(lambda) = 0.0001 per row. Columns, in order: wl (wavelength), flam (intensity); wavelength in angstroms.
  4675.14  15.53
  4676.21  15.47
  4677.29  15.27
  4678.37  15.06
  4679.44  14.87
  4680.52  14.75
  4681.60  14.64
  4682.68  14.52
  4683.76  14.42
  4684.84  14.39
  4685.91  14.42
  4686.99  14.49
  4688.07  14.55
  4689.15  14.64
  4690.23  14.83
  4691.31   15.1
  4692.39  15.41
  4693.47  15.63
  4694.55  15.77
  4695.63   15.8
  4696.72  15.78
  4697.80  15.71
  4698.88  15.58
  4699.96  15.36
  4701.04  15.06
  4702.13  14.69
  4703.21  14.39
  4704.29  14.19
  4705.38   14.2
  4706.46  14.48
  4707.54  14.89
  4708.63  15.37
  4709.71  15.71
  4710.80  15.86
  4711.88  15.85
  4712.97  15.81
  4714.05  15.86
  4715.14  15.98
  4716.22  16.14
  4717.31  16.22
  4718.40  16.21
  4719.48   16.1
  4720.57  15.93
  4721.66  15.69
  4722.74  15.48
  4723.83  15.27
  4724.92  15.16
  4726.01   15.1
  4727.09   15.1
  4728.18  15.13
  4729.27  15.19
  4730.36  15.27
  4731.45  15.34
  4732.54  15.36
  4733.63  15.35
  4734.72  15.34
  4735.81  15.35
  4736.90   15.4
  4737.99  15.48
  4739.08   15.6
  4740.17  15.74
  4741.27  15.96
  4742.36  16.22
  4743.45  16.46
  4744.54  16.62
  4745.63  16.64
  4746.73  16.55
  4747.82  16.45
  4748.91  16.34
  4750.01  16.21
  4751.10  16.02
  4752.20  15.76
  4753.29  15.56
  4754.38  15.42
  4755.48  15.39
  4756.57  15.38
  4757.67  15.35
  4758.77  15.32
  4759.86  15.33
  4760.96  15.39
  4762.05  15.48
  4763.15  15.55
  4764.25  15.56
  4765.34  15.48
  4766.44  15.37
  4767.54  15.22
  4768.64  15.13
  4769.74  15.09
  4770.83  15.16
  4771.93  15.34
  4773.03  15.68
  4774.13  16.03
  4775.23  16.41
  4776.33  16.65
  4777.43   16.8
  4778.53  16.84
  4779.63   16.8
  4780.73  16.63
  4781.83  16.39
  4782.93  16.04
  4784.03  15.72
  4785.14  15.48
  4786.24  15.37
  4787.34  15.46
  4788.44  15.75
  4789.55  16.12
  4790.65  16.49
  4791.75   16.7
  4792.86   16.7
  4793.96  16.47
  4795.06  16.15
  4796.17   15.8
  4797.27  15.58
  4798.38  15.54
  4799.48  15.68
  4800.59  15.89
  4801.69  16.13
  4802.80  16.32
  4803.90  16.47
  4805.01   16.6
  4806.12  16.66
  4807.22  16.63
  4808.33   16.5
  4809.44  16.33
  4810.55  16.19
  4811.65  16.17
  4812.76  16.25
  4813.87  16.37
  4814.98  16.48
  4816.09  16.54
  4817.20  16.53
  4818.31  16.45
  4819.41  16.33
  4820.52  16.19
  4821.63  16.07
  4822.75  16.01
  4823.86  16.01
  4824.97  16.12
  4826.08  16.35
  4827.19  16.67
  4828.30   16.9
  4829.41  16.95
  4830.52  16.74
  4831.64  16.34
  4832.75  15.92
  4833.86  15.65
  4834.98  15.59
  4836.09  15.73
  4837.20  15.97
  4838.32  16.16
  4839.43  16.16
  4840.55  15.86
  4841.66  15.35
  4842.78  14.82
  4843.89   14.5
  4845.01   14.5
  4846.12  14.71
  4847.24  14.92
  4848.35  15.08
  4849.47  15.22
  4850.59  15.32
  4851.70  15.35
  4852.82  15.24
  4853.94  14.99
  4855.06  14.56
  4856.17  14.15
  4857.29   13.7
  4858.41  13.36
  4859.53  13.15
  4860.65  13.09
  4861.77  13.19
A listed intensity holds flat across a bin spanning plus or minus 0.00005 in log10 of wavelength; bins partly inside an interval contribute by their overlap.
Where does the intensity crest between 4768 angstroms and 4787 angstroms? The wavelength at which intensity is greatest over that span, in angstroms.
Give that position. 4778.53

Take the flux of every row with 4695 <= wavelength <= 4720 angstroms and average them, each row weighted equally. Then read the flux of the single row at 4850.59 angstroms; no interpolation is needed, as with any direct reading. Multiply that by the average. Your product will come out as 237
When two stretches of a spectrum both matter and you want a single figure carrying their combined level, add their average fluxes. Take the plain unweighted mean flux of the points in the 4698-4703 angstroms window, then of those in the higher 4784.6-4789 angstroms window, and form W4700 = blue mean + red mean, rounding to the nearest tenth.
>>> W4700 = 30.7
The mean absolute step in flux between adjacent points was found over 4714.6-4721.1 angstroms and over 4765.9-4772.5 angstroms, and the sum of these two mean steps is 0.212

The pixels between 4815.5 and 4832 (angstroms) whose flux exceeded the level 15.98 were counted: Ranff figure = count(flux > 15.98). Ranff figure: 15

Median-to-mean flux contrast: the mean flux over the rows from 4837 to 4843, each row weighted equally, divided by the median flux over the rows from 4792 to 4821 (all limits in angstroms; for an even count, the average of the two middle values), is 0.96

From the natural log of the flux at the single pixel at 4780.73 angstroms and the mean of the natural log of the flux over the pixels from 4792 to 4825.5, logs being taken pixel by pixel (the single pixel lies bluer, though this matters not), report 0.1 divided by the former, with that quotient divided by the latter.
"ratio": 0.0128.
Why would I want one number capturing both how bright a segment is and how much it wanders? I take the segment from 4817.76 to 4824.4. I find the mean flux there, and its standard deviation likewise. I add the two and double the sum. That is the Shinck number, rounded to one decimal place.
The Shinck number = 32.7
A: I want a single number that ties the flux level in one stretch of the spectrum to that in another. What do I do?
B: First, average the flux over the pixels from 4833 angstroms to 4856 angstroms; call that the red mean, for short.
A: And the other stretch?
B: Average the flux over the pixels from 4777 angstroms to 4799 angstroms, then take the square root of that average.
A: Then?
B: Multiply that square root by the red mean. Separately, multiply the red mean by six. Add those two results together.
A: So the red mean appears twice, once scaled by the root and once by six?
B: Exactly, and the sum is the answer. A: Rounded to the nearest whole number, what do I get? 153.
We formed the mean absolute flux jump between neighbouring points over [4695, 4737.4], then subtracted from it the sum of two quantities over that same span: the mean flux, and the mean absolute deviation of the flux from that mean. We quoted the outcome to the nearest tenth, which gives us -15.7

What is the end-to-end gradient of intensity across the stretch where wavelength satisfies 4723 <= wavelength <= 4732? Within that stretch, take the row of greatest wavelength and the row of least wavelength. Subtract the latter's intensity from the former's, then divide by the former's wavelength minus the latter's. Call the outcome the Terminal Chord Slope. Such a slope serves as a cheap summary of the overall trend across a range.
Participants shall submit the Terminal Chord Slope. 0.01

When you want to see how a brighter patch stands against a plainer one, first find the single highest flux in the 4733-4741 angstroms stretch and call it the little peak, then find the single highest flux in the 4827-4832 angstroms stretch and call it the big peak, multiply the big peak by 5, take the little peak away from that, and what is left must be 69.0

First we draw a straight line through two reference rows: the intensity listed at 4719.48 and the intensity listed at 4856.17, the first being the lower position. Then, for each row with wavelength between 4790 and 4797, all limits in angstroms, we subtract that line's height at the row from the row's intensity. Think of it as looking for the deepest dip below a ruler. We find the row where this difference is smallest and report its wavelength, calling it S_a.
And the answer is 4796.17 angstroms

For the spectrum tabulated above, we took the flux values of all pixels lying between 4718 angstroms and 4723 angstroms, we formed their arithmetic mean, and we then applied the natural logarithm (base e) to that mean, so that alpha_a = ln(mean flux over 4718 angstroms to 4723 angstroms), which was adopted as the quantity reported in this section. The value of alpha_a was 2.77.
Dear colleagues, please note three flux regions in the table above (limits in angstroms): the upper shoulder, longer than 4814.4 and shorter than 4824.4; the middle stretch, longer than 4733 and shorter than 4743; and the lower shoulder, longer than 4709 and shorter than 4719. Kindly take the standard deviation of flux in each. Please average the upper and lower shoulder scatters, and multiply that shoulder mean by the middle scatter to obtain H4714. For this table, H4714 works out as 0.06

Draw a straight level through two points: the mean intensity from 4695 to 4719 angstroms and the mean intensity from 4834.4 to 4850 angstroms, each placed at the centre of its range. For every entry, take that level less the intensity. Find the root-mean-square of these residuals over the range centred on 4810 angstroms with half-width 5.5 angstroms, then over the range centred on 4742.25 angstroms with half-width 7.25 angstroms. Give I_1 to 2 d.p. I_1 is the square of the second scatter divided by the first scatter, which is 0.62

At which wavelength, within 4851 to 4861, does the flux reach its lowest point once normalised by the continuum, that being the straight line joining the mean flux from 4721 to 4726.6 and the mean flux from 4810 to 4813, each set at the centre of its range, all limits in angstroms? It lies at 4860.65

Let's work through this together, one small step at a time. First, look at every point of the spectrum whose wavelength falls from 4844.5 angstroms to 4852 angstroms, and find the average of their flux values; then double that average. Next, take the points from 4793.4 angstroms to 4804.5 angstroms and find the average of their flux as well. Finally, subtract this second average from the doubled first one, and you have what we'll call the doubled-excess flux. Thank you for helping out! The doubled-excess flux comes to 14.0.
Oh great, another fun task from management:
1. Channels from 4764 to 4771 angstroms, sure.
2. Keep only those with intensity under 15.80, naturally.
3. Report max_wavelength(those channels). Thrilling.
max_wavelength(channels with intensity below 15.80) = 4770.83 angstroms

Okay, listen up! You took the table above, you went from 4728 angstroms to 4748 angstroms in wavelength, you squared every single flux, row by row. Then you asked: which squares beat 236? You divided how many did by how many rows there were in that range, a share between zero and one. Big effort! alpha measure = 0.58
